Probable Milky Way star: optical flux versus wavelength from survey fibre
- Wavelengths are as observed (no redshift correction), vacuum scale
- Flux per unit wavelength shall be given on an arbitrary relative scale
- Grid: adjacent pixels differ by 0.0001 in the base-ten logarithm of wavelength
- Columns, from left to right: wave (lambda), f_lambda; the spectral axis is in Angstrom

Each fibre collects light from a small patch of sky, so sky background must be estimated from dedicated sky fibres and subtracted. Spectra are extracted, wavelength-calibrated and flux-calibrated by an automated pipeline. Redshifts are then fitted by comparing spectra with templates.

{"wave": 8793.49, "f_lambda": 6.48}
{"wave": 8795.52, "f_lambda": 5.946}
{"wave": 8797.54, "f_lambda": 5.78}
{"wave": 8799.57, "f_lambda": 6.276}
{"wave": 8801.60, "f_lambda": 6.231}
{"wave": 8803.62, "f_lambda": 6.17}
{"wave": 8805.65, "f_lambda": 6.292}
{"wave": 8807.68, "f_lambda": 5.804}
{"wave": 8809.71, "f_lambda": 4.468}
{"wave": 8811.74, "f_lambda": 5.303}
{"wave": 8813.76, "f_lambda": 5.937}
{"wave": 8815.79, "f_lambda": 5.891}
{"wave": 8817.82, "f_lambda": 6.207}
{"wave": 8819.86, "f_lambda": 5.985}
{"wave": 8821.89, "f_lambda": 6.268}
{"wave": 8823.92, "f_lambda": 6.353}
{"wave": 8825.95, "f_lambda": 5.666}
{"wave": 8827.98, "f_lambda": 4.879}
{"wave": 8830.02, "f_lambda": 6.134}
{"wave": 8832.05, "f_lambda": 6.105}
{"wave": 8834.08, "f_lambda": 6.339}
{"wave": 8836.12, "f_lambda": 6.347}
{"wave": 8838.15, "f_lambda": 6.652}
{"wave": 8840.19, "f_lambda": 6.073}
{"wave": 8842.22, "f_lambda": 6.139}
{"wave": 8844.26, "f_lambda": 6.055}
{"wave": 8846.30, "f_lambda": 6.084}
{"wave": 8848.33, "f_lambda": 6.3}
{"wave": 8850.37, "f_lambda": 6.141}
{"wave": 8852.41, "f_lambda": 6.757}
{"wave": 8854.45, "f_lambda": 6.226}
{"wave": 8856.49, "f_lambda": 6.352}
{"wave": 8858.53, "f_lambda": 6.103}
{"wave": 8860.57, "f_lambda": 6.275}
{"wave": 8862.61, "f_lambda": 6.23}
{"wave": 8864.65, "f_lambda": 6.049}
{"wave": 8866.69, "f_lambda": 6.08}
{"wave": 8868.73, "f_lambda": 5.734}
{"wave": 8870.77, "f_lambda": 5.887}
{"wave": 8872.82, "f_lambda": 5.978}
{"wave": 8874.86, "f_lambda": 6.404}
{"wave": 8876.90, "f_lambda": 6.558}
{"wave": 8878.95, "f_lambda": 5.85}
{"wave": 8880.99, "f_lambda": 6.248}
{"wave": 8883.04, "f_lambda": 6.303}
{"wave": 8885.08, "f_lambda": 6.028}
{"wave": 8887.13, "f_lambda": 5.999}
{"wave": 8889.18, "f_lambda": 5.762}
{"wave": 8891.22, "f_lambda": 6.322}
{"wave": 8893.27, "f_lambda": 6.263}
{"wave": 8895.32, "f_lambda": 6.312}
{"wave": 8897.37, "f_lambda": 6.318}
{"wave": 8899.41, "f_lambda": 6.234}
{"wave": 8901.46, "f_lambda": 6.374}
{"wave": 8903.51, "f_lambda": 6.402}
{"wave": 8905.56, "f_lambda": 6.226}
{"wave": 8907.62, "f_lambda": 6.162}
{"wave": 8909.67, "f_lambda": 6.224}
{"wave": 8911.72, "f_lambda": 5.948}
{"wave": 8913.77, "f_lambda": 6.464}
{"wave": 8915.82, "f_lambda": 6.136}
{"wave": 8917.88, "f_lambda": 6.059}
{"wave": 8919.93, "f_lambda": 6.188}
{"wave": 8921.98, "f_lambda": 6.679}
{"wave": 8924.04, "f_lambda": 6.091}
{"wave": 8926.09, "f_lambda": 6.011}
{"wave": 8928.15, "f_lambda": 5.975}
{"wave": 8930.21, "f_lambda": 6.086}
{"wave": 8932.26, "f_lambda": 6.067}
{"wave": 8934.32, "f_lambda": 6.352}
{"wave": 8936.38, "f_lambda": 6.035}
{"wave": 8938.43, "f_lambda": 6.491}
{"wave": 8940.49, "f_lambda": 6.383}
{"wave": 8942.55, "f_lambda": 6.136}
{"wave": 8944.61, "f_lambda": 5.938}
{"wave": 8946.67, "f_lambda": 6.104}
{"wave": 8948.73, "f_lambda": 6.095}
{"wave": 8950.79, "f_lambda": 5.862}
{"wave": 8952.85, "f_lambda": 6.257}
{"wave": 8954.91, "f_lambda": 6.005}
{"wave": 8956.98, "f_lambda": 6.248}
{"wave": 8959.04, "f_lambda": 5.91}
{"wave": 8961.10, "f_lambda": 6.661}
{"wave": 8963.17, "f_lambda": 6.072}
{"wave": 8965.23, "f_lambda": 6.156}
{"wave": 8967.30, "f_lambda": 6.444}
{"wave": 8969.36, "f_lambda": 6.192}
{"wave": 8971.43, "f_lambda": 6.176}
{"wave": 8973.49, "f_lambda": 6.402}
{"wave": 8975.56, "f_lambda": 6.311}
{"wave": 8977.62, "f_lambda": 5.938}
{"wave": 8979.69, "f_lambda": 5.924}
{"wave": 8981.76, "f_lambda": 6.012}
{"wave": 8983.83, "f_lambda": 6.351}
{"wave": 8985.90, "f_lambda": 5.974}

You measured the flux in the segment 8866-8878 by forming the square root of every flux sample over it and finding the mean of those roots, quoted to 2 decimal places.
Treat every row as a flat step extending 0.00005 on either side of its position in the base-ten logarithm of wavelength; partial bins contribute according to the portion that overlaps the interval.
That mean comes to 2.47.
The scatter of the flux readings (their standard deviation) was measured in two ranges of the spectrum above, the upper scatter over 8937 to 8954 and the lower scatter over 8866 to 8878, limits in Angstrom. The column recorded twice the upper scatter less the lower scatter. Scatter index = 0.11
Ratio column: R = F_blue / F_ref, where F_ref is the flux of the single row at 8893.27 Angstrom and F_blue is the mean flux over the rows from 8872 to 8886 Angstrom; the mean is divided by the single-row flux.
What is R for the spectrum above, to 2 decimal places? 0.99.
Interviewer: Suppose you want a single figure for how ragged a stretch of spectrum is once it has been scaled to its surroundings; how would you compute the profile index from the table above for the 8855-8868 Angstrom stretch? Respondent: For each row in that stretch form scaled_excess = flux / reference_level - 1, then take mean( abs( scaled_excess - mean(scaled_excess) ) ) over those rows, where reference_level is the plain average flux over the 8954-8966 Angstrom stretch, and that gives 0.017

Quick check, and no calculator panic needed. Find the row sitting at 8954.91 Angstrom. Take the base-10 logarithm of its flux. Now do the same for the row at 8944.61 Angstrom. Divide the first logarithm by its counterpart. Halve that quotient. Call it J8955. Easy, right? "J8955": 0.503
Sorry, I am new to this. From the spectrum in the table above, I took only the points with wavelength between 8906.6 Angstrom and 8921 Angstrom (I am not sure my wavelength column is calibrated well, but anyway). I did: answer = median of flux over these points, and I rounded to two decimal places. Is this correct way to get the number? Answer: 6.16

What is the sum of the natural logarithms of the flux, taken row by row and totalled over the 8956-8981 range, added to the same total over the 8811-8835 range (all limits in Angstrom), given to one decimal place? 43.2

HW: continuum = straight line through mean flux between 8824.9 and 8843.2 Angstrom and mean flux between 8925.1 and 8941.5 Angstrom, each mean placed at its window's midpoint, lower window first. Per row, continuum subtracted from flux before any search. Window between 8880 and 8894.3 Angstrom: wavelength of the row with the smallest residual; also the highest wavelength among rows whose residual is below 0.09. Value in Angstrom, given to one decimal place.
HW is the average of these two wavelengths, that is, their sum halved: 8889.2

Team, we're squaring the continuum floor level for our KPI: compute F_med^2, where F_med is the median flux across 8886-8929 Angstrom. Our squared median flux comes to 38.7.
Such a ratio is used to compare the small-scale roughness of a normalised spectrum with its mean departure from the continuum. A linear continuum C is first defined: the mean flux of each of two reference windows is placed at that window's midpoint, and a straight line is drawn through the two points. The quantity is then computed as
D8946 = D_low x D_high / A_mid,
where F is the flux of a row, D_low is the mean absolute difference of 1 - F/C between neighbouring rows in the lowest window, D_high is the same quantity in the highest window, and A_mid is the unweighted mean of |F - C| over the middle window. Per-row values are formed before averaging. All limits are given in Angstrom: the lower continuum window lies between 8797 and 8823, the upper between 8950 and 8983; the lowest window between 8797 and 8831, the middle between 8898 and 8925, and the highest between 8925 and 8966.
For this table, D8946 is 0.017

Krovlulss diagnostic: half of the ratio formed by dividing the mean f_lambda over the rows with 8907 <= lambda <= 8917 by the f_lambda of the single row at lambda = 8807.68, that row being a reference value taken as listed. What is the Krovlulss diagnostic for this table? 0.533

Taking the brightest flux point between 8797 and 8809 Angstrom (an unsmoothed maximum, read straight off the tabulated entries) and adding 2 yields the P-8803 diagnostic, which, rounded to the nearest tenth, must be 8.3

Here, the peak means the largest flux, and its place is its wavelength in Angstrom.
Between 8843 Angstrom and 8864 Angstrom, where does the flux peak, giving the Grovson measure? 8852.41 Angstrom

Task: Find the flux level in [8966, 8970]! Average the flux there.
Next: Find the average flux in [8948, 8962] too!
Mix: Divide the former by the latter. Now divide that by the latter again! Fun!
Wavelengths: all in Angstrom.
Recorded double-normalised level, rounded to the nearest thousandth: 0.167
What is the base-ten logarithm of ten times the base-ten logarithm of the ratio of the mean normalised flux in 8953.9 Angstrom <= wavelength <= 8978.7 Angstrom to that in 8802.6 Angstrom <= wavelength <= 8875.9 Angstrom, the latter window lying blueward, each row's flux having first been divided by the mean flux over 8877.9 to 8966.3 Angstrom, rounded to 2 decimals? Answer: -0.94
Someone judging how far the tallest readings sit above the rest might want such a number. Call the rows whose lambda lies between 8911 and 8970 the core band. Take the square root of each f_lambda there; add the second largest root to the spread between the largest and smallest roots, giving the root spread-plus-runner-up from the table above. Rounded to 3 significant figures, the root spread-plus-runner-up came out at 2.74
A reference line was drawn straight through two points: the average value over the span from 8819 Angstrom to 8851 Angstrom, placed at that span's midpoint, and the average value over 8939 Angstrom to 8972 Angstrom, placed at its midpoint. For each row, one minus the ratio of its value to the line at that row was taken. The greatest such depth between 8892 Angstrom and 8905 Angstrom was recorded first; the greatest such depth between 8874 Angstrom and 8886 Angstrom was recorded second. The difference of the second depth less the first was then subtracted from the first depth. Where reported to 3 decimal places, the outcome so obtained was -0.077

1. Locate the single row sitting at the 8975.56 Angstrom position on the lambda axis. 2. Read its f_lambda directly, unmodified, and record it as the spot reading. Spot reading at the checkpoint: 6.311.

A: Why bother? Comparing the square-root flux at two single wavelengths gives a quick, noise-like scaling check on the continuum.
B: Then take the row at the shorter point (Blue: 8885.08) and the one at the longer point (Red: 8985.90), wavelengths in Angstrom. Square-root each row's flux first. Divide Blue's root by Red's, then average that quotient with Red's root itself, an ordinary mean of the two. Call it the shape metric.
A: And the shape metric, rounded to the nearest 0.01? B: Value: 1.72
